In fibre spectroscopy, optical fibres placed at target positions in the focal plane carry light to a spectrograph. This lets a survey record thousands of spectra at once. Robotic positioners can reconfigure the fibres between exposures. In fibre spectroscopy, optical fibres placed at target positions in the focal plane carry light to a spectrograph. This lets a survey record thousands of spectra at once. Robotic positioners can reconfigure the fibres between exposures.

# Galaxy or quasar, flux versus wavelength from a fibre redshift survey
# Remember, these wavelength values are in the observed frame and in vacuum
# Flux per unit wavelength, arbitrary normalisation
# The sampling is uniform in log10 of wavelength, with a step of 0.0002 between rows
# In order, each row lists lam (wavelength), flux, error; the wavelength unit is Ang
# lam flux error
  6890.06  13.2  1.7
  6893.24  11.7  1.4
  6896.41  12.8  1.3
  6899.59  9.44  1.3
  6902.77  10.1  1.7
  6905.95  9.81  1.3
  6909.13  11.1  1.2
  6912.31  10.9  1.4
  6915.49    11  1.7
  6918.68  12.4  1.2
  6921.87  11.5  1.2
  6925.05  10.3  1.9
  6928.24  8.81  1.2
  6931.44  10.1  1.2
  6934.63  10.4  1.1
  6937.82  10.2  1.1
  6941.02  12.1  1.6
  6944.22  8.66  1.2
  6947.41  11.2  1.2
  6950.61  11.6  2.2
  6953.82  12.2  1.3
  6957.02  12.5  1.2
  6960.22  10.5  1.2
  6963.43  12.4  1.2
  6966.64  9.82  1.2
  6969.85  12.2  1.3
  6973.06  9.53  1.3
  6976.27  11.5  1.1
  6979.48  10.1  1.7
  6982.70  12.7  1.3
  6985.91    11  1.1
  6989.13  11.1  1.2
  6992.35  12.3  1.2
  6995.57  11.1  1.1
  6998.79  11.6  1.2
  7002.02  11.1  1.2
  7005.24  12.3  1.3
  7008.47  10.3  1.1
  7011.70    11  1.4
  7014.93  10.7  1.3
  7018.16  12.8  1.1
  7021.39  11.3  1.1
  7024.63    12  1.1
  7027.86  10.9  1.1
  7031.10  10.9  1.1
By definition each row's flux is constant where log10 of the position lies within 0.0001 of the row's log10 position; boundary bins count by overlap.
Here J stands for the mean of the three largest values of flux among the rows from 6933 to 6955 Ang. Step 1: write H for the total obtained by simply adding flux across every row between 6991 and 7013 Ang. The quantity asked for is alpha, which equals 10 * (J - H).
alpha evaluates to -677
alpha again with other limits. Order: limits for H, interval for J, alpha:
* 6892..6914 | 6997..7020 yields -636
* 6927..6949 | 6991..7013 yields -594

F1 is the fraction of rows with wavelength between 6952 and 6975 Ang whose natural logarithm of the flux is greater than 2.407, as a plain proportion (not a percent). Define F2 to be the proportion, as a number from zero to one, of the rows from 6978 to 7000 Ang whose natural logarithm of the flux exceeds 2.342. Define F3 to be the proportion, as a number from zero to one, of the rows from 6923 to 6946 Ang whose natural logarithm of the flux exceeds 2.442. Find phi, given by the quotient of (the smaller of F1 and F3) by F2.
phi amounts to 0.17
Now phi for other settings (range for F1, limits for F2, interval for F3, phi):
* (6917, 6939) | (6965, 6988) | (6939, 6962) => 0.50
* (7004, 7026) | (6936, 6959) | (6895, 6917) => 0.20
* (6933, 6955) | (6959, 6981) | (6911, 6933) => 0.50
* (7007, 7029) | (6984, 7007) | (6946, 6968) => 0.43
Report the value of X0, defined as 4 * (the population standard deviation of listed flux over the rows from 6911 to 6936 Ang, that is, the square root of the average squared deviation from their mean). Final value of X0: 4.0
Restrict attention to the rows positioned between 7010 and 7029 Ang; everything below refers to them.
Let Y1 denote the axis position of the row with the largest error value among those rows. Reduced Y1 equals 7011.70 Ang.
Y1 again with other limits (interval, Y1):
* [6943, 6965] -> 6950.61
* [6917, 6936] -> 6925.05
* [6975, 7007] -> 6979.48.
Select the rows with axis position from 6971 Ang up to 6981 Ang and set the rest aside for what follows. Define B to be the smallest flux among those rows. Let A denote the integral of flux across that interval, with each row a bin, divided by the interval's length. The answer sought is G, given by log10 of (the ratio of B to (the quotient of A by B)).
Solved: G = 0.938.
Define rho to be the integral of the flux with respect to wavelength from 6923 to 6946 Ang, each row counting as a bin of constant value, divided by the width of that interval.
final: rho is 10.1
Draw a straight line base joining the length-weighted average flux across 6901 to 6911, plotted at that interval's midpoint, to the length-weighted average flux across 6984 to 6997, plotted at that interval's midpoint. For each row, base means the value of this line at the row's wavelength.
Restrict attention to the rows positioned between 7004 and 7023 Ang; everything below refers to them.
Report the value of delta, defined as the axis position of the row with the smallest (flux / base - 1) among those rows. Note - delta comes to 7008.47 Ang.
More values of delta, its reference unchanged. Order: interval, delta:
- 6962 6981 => 6973.06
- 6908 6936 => 6928.24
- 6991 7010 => 7008.47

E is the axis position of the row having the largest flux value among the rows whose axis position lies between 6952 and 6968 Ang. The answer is 6957.02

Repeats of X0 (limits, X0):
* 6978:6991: 3.7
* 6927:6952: 4.6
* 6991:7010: 2.8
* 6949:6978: 4.3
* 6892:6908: 5.1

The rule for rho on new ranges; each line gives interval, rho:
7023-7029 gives 11.5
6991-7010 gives 11.4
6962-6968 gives 11.1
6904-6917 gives 10.7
